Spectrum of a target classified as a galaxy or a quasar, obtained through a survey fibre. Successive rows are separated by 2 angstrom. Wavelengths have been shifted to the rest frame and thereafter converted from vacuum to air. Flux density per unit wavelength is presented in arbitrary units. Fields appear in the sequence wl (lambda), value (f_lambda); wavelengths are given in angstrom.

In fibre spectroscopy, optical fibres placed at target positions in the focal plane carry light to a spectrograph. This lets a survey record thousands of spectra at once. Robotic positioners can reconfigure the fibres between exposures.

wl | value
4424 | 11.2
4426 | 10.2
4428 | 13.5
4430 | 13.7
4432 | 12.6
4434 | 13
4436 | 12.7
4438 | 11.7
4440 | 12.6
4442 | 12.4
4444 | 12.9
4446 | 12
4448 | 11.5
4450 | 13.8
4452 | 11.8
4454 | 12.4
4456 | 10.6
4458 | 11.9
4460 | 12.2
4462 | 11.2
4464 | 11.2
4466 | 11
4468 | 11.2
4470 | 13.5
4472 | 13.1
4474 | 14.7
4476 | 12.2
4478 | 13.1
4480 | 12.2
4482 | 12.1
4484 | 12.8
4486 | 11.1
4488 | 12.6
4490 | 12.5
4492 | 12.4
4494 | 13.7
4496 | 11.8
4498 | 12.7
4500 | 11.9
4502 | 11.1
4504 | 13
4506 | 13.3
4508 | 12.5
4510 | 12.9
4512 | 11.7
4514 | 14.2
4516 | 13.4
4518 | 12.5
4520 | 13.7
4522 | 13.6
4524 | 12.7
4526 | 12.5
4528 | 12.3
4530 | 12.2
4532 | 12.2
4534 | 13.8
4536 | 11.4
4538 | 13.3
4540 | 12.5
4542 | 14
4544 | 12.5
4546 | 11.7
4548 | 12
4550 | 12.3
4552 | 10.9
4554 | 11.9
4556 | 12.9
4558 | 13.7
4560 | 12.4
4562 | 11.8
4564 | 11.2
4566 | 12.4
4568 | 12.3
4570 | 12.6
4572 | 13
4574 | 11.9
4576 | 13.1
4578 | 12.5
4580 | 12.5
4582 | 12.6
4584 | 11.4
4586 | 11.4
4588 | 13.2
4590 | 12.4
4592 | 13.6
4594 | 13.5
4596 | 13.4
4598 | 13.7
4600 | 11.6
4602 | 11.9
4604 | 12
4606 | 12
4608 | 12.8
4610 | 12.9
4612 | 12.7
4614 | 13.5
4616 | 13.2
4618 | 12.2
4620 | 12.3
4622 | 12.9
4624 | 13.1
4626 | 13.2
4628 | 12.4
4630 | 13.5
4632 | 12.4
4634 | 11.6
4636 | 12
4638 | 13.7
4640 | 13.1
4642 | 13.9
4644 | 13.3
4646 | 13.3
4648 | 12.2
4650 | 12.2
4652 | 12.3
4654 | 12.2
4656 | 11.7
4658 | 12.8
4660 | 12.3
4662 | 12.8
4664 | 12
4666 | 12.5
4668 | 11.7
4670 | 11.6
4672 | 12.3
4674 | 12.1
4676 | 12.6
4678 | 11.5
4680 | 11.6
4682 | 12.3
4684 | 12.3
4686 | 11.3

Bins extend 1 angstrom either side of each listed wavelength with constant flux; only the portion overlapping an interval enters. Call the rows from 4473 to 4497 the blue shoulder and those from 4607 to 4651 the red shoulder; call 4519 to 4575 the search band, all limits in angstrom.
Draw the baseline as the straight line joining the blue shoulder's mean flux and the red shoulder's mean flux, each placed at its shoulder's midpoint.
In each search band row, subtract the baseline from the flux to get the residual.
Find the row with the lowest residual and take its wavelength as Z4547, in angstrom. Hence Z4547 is 4552 angstrom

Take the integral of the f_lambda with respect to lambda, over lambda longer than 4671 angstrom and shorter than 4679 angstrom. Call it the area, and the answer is 97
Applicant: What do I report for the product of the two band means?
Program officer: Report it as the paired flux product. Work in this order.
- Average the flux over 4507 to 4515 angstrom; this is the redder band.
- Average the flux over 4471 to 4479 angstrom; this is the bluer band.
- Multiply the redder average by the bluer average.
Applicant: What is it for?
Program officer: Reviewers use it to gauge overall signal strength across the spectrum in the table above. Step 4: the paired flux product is 170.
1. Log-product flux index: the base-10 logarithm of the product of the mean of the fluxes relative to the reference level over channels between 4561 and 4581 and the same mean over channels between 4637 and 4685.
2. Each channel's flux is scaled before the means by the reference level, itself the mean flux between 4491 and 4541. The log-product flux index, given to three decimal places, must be -0.022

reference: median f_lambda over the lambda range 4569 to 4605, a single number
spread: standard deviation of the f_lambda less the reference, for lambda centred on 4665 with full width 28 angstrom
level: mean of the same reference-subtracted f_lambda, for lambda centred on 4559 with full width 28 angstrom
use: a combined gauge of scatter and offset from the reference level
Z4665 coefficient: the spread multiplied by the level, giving -0.14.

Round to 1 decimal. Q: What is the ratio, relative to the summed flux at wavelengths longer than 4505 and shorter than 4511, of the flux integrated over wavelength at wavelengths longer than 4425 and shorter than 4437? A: 3.9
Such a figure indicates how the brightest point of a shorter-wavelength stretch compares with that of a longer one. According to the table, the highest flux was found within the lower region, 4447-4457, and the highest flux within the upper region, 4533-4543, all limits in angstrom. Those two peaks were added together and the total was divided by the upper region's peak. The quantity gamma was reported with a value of 1.99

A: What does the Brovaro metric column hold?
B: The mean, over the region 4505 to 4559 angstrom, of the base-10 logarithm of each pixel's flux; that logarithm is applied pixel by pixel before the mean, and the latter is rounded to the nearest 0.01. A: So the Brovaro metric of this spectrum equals 1.10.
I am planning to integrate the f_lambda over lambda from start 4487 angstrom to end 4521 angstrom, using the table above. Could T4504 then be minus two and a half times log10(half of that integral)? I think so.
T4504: -5.836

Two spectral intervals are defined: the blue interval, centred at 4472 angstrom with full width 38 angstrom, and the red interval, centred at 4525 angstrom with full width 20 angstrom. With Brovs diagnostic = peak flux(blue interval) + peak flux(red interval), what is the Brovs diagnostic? 28.5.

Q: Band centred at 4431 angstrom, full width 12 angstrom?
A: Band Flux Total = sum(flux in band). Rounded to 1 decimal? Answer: 75.7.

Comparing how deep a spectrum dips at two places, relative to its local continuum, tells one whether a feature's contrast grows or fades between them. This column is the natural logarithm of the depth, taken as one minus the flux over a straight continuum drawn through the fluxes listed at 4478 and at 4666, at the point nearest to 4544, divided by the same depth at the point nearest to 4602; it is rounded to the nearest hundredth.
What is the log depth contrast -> -0.74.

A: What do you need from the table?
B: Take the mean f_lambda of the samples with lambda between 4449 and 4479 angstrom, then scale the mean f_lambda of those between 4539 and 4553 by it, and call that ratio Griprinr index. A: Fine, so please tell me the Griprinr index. 1.00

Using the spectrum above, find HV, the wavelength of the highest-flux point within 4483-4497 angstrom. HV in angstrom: 4494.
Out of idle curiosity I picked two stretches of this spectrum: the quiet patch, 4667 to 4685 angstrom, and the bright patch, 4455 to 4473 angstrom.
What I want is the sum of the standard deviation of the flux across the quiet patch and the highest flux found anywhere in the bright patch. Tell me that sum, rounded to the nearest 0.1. 13.9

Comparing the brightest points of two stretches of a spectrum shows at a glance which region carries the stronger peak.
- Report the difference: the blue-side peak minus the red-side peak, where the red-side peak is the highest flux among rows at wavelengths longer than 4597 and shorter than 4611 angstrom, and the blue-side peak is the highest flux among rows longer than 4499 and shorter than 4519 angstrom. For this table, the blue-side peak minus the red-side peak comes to 0.50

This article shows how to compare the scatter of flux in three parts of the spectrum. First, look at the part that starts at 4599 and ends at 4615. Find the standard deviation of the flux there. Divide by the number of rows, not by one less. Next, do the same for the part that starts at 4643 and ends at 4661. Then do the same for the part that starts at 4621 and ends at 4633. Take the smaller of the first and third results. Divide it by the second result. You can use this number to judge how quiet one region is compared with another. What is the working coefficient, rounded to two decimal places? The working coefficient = 0.79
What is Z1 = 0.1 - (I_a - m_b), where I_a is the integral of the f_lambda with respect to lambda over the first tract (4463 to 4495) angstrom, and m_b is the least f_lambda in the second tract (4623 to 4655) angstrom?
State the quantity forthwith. -387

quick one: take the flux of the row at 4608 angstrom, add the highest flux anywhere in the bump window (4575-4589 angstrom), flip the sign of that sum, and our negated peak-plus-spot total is -26.0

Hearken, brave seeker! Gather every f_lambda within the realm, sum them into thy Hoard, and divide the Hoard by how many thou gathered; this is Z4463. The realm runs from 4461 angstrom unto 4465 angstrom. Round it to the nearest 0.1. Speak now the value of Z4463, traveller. 11.2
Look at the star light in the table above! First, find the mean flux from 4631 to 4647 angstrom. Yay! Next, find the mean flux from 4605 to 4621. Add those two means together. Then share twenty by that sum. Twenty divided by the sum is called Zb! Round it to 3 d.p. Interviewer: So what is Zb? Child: 0.781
